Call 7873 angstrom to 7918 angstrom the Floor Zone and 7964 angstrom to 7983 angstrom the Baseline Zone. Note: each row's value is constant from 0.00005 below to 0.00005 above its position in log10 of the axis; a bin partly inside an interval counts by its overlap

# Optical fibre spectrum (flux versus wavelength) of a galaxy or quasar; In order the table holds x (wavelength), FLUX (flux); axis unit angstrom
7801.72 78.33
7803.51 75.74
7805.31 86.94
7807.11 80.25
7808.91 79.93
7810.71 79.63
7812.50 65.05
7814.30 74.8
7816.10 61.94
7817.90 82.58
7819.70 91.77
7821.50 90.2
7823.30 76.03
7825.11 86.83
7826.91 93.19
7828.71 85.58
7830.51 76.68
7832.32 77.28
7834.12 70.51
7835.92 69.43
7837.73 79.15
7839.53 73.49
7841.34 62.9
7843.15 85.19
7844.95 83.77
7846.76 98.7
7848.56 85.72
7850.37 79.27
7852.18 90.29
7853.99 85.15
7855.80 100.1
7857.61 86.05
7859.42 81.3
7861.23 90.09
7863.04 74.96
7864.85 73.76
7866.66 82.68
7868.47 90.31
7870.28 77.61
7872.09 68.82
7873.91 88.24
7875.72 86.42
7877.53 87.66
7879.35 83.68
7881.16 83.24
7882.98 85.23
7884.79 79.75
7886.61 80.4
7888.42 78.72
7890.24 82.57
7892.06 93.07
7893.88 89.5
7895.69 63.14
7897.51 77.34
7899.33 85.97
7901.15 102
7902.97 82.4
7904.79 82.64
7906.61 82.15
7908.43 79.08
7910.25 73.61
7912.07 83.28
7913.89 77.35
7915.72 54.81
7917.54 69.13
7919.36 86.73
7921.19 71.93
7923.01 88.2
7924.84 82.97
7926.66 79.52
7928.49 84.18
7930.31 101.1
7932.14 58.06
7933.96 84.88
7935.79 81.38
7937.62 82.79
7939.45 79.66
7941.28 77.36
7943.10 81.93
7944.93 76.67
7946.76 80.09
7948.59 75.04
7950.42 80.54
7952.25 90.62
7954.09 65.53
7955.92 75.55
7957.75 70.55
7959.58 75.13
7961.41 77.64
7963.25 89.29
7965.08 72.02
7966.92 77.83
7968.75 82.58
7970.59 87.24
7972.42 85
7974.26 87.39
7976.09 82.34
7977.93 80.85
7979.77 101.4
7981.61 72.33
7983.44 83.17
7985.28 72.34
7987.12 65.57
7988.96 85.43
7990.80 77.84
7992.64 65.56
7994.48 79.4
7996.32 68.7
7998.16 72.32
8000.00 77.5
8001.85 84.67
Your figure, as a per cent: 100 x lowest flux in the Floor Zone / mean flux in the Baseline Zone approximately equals 66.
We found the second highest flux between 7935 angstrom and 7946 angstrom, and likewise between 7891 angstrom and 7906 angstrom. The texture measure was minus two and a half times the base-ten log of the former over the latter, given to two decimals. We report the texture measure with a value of 0.14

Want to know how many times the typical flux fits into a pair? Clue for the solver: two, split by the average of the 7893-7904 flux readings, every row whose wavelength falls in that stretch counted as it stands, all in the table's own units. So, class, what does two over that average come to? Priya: 0.0240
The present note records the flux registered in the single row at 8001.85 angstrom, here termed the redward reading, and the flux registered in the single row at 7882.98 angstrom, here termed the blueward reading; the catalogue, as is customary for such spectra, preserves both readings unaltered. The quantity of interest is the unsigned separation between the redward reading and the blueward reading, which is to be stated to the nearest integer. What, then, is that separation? 1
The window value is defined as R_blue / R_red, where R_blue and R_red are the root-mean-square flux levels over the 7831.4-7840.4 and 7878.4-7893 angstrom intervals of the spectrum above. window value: 0.89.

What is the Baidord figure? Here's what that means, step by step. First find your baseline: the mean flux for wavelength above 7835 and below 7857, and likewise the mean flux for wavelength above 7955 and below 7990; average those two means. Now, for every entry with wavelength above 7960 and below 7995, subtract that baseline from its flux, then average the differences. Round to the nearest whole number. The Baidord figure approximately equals -1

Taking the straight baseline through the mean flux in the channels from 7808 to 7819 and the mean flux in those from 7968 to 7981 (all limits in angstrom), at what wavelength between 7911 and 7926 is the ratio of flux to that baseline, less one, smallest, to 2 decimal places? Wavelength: 7915.72 angstrom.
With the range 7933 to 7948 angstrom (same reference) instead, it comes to 7944.93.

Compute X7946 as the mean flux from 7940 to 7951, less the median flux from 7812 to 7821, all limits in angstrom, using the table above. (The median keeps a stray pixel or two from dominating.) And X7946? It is 3.8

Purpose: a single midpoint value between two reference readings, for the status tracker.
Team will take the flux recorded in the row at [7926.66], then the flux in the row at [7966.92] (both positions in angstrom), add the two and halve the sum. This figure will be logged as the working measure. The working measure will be 78.7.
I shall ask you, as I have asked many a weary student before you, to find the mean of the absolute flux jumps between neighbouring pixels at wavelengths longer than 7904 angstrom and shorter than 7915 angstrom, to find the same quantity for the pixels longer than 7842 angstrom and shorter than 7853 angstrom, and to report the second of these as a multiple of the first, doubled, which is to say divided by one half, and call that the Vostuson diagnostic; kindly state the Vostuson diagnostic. 3.8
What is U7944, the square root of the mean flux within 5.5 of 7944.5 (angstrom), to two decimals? 8.86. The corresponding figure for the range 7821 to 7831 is 9.21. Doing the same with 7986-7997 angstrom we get 8.59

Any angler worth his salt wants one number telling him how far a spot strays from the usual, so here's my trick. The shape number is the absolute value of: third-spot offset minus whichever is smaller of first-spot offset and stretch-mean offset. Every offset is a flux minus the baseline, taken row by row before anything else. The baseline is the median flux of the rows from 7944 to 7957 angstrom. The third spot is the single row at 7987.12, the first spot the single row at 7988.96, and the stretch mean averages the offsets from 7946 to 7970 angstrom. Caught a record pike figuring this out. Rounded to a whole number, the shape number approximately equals 12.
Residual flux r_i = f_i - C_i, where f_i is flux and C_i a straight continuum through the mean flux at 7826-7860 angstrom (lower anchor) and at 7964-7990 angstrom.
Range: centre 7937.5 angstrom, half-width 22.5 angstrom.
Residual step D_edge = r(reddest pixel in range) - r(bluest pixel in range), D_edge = 21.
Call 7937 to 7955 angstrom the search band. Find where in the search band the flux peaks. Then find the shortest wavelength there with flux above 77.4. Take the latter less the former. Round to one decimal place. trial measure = -14.6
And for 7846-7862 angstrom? -9.0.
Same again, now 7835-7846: -5.4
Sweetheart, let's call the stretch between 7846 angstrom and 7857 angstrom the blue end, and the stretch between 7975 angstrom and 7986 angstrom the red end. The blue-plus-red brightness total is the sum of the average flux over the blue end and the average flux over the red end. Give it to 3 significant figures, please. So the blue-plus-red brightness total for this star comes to 172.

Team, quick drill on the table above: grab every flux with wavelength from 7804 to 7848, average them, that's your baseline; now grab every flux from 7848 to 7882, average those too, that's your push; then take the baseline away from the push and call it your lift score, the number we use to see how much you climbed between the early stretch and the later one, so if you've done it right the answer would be 4.3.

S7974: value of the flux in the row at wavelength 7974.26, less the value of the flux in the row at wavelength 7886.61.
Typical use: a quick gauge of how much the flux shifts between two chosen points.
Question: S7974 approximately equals 7.0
